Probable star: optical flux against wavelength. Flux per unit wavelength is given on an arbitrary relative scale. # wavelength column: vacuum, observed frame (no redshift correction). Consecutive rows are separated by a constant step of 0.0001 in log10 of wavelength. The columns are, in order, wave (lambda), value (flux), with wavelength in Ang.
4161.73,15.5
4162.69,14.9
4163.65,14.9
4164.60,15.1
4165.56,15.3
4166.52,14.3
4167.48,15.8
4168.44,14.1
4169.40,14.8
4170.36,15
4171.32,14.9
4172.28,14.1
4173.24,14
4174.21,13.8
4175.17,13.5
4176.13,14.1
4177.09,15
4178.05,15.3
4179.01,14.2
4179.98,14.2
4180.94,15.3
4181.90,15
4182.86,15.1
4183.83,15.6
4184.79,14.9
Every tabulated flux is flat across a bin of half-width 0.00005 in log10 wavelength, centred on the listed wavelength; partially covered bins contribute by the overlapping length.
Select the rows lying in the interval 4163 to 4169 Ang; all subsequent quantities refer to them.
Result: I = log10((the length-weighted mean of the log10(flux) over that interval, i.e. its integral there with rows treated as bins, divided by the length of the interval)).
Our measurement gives 0.070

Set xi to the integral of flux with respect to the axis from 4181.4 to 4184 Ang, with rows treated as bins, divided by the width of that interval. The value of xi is 15.2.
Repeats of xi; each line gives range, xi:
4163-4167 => 14.9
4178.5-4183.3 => 14.8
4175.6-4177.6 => 14.6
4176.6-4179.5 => 14.8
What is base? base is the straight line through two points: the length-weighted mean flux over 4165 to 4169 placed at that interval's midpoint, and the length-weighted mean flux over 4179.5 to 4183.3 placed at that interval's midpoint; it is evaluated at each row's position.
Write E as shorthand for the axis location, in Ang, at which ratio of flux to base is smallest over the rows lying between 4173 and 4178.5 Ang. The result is 4175.17 Ang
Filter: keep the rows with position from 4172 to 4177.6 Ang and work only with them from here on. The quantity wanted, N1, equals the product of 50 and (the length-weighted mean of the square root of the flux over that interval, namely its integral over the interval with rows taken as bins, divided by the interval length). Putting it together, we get 188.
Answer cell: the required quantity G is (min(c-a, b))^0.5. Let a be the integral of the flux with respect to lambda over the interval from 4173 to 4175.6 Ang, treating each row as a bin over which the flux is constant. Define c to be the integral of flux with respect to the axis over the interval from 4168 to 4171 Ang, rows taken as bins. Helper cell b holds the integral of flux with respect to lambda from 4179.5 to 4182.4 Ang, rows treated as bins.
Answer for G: 2.9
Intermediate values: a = 36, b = 43.1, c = 44.0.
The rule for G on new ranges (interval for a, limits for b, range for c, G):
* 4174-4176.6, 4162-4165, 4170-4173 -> 2.8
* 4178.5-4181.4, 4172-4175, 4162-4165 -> 1.7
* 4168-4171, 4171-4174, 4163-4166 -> 1.2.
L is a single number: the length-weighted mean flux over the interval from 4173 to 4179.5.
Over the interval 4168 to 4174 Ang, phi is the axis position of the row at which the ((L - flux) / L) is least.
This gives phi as 4170.36 Ang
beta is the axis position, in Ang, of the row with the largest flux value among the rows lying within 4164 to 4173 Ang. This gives 4167.48 Ang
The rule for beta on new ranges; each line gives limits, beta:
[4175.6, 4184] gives 4183.83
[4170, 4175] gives 4170.36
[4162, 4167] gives 4165.56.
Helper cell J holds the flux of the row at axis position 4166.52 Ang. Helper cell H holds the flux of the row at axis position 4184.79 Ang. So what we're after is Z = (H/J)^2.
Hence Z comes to 1.09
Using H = 14.9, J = 14.3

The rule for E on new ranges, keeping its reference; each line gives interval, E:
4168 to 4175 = 4174.21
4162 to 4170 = 4168.44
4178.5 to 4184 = 4179.98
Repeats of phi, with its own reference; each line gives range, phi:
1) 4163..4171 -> 4167.48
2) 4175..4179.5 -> 4178.05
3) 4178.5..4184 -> 4183.83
